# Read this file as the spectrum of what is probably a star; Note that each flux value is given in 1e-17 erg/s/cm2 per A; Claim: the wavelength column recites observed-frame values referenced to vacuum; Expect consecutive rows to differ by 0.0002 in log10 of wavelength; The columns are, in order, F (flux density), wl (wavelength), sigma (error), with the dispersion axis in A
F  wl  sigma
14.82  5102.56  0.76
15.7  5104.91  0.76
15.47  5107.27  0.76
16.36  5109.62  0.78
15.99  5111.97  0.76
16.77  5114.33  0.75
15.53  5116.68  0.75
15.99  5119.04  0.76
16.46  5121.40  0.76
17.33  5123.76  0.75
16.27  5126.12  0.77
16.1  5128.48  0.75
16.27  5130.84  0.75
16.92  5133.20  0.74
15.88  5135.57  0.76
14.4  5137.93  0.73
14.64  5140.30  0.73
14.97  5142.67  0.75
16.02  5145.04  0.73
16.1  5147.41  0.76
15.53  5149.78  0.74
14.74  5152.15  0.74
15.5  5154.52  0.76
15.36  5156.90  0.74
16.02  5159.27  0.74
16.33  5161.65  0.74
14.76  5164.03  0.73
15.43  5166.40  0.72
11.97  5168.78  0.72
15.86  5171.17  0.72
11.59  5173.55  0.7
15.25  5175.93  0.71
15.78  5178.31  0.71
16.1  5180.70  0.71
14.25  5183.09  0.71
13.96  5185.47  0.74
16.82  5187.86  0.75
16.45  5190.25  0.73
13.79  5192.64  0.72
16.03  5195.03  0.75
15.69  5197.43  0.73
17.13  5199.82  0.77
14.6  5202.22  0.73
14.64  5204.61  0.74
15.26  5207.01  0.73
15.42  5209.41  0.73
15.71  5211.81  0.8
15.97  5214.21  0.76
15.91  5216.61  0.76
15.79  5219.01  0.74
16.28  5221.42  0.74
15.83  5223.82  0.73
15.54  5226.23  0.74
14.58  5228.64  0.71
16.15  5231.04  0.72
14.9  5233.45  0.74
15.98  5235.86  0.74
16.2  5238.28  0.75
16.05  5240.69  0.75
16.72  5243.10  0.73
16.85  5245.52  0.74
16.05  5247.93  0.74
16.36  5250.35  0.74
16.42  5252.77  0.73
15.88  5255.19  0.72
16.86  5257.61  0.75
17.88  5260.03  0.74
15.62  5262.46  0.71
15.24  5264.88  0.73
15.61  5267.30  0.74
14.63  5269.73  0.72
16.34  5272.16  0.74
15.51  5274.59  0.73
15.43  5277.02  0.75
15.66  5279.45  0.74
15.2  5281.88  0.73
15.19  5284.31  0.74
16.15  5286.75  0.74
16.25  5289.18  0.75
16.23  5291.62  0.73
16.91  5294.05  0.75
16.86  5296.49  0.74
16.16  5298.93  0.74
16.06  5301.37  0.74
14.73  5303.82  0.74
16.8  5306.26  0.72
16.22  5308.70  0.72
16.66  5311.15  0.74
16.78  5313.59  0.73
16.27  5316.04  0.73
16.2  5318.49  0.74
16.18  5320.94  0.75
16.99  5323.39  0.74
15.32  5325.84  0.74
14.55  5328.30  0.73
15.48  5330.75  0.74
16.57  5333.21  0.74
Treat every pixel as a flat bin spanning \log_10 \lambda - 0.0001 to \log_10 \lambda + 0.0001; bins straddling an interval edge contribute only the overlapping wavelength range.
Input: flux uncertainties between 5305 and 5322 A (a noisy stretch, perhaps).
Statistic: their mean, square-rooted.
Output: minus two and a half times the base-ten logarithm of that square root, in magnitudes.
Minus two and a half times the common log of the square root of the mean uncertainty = 0.169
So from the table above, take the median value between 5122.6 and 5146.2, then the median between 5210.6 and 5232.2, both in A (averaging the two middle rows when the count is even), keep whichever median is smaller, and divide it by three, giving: 5.28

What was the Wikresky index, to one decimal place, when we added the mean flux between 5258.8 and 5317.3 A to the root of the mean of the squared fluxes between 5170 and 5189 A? 31.0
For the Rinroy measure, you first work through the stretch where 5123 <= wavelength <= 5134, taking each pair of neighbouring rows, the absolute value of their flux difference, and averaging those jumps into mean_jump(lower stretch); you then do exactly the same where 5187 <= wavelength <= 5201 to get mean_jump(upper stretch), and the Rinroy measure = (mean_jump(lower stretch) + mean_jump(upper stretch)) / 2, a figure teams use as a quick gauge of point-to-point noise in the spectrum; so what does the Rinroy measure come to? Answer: 1.0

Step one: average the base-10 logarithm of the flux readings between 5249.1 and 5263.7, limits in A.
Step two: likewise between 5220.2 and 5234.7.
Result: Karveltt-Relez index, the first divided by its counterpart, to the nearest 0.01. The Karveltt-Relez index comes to 1.02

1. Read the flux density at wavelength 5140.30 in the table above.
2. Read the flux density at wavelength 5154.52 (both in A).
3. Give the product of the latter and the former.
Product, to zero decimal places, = 227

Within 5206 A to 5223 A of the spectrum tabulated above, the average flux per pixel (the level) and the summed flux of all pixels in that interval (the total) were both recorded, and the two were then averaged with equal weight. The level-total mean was 63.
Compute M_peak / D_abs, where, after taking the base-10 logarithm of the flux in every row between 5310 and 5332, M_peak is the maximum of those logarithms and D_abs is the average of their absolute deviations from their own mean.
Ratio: 72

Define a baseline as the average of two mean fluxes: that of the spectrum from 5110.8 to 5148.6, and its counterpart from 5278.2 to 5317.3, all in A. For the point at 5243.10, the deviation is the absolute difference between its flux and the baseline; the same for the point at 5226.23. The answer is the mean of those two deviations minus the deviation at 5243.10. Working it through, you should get -0.1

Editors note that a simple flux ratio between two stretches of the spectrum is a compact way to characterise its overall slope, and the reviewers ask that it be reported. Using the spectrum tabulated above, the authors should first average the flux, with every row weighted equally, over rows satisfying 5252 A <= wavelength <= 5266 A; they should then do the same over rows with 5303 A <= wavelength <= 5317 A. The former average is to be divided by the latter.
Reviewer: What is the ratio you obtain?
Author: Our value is 1.00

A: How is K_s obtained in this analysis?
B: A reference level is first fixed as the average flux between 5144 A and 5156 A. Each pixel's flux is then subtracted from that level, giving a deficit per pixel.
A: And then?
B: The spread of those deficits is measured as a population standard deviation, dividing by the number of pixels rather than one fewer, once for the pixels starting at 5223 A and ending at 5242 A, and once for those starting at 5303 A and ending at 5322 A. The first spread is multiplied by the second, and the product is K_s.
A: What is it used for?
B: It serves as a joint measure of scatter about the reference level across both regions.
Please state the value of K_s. 0.35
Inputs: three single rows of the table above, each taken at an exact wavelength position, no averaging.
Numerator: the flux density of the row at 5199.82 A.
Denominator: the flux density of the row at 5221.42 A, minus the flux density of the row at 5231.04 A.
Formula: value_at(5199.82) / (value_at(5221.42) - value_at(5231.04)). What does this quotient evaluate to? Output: 132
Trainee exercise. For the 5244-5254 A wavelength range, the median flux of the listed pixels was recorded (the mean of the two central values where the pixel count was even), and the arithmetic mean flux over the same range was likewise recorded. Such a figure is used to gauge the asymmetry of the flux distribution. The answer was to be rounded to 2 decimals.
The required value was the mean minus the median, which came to 0.03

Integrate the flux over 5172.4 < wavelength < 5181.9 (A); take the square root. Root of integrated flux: 11.8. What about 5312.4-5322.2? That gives 12.7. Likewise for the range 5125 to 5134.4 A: 12.4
